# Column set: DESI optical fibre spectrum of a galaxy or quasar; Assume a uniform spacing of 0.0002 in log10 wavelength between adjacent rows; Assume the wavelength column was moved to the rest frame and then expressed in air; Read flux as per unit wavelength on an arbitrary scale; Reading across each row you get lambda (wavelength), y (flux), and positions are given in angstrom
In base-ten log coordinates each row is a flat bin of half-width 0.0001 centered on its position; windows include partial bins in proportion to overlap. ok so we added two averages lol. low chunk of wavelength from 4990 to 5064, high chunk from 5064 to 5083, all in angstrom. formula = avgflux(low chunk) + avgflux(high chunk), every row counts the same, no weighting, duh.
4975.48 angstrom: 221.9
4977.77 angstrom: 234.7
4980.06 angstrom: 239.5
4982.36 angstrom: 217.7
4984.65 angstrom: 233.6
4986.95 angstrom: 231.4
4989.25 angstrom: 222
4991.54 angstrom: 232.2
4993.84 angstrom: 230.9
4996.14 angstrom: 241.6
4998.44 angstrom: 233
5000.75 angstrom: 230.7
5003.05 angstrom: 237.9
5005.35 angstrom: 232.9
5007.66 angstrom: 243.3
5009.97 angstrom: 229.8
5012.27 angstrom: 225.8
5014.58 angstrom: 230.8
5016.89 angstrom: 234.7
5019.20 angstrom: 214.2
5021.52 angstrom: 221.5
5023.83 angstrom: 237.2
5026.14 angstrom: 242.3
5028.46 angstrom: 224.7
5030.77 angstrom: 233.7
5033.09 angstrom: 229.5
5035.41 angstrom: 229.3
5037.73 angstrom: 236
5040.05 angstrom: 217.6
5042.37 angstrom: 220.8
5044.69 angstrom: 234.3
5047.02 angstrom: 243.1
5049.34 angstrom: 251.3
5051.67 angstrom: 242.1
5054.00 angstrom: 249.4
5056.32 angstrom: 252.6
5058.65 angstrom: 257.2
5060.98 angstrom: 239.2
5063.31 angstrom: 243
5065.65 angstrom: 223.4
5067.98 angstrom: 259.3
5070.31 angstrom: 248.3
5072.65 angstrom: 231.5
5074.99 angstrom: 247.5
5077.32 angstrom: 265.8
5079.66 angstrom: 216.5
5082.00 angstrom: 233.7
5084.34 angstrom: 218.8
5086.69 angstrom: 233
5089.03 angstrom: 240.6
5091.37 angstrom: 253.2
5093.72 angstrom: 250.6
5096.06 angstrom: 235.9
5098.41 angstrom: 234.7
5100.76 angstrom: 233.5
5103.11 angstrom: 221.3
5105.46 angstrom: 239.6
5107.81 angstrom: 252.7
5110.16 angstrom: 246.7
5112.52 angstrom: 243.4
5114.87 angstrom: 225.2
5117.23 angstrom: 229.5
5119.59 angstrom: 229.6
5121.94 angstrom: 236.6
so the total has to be 476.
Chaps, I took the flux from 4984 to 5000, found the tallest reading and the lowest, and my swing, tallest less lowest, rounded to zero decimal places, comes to 20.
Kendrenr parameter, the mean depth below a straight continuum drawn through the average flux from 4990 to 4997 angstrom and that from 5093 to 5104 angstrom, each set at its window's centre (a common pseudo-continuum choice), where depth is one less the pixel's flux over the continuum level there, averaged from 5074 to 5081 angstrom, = -0.035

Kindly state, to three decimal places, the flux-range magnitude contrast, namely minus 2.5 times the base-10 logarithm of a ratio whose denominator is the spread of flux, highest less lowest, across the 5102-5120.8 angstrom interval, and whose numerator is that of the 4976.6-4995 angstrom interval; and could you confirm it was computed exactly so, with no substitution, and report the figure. 0.396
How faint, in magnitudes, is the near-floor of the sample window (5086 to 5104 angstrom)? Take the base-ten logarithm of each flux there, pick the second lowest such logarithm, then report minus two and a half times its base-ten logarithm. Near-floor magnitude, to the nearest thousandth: -0.936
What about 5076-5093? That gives -0.923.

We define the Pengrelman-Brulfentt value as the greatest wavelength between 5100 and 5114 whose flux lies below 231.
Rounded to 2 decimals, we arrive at 5103.11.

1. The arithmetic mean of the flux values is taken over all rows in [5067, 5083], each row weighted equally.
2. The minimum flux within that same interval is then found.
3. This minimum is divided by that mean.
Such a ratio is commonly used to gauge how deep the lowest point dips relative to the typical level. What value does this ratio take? 0.890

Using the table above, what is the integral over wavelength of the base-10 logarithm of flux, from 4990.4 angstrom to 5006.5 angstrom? 38.2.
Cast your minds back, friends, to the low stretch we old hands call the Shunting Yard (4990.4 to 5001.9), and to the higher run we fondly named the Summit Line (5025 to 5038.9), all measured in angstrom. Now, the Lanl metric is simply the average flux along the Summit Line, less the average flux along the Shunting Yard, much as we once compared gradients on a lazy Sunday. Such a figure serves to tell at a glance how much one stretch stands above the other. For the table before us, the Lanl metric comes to -1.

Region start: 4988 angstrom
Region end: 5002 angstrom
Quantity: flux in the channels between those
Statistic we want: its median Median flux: 232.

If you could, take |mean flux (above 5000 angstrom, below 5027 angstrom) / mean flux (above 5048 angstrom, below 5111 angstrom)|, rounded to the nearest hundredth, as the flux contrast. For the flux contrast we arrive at 0.96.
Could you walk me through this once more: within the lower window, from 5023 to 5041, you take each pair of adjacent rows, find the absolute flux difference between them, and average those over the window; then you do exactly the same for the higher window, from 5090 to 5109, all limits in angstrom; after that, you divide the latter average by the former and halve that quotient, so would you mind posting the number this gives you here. 0.52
